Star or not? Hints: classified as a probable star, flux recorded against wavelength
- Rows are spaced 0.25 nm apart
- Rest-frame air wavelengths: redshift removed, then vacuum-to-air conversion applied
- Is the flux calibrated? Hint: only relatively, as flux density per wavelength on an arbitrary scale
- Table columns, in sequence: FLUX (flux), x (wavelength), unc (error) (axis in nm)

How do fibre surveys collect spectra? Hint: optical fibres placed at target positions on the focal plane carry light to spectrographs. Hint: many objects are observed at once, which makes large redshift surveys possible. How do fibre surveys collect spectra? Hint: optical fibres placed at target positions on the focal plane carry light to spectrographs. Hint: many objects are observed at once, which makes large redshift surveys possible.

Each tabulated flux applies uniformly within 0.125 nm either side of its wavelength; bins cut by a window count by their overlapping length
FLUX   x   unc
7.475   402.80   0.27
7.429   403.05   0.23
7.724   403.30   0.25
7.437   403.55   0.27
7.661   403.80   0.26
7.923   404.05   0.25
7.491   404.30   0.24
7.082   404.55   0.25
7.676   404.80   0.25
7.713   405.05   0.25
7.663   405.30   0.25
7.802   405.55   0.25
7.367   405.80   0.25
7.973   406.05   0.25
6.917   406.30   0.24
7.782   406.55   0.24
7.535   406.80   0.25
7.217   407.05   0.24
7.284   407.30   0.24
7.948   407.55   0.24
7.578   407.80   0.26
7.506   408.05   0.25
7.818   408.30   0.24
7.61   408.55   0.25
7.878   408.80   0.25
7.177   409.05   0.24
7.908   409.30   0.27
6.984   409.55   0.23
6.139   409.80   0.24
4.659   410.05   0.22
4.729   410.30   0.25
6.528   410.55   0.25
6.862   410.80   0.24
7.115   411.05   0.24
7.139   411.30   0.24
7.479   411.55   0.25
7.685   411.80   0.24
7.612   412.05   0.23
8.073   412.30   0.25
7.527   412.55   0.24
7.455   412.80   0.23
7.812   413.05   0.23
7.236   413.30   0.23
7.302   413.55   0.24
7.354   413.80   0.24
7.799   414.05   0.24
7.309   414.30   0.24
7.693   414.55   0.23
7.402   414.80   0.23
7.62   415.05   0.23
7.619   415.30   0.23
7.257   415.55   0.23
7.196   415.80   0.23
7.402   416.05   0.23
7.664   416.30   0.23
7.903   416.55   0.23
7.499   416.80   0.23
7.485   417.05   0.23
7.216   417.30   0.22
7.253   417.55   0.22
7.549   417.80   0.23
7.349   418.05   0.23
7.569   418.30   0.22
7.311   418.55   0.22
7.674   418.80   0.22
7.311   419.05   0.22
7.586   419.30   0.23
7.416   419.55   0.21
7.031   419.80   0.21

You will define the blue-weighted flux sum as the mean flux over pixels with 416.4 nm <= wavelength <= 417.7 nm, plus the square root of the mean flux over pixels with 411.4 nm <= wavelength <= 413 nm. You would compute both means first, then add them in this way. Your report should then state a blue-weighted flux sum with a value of 10.2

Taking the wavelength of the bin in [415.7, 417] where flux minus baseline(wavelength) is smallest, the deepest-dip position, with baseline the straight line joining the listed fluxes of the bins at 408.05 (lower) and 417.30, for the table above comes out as 415.80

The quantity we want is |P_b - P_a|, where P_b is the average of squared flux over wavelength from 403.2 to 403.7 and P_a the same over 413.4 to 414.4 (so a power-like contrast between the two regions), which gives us 2.1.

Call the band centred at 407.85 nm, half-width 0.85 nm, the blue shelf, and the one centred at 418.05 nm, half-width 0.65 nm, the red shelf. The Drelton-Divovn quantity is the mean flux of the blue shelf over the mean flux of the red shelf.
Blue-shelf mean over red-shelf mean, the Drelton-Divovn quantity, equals 1.02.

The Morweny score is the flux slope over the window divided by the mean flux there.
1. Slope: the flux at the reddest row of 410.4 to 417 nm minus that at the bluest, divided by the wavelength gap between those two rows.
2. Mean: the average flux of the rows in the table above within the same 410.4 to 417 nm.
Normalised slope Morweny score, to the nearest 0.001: 0.021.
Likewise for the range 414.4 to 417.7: -0.020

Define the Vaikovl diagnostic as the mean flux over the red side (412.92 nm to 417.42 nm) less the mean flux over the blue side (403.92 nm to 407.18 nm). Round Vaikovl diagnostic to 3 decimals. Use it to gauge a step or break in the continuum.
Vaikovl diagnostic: -0.062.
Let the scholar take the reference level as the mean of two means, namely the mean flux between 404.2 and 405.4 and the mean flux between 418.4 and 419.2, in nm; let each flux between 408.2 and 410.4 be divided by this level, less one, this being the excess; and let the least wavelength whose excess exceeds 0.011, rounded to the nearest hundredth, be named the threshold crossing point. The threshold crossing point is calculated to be 408.30 nm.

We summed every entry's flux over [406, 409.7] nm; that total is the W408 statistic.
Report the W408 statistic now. 113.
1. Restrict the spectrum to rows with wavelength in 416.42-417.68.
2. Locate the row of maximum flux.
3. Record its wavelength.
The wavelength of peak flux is 416.55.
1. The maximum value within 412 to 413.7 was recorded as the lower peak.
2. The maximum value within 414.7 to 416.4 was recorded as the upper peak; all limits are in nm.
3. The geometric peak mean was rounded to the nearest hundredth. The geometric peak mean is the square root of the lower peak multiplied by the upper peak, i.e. 7.87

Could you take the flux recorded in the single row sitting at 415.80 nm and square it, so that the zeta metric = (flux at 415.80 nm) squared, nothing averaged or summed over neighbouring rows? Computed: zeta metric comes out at 52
